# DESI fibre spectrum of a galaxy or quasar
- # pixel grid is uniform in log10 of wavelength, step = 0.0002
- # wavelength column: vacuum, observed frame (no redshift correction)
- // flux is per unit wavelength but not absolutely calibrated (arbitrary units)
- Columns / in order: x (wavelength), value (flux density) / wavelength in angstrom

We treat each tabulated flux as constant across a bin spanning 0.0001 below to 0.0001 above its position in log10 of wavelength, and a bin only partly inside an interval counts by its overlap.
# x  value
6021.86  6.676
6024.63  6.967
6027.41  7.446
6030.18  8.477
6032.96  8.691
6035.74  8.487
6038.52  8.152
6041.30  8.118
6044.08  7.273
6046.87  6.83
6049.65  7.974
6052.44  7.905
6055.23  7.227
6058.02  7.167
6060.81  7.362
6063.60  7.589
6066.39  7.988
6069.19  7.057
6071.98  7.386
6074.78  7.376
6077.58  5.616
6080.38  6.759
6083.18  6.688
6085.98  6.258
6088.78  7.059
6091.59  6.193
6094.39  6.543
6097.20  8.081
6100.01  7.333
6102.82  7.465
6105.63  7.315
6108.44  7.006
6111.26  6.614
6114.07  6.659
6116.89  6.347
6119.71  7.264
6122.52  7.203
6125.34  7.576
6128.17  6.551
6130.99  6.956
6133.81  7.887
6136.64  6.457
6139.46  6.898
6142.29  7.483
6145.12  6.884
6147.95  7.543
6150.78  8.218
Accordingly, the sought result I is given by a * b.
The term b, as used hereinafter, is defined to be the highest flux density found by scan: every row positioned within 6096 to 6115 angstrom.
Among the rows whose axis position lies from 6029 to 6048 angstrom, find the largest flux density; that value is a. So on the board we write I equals 70.2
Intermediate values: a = 8.691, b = 8.081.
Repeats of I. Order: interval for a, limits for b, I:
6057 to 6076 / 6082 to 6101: 64.6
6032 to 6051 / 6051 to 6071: 69.4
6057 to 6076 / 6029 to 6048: 69.4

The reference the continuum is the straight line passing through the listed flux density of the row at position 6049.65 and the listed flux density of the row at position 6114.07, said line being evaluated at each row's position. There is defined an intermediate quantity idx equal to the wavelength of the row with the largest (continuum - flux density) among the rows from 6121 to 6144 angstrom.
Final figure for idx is 6128.17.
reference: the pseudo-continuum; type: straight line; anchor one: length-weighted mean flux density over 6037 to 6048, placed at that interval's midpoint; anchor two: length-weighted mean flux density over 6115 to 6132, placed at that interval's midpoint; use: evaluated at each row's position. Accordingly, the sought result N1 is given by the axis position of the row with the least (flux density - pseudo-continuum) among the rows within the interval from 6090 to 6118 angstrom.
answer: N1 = 6091.59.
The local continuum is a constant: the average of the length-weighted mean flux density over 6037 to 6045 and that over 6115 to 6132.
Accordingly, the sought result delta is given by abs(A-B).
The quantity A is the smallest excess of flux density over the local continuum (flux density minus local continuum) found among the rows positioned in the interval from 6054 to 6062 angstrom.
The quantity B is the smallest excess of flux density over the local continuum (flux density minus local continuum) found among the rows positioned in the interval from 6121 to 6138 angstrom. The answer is 0.7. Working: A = -0.3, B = -1.0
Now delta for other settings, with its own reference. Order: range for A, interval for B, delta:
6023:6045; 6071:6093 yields 1.4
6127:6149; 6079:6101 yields 0.3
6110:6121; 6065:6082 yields 0.7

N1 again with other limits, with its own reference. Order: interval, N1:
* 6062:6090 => 6077.58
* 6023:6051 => 6024.63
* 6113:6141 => 6116.89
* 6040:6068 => 6046.87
